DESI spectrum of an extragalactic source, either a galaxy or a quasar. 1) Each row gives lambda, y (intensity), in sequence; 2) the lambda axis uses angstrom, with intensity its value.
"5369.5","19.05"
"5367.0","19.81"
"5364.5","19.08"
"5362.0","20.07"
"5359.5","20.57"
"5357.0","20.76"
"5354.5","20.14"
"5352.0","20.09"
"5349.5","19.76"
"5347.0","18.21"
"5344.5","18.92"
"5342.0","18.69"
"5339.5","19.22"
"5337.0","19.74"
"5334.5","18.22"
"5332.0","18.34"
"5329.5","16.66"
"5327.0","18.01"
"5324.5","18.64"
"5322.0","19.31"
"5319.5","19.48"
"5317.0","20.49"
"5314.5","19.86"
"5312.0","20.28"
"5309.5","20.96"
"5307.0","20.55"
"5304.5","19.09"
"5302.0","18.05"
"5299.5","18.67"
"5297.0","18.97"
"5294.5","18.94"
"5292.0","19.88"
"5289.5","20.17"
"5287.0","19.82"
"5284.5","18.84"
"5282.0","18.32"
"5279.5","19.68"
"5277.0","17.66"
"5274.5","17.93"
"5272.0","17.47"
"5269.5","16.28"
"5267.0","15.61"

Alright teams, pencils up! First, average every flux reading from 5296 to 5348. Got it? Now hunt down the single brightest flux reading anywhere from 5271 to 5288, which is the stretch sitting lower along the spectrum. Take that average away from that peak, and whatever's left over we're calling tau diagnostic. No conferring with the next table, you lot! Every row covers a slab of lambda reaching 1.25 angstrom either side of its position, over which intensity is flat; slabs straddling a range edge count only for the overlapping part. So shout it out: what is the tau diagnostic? 0.8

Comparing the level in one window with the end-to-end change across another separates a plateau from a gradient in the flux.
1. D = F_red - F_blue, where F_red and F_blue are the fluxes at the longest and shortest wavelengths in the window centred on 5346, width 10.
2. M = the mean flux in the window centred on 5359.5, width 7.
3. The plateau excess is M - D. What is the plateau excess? 19.4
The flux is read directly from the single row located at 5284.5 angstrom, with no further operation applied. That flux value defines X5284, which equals 18.84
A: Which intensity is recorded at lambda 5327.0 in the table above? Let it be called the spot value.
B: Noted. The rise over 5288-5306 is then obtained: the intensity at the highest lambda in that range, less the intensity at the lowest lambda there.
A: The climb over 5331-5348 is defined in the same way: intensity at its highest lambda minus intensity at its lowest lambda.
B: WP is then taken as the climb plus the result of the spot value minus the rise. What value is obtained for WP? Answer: 19.0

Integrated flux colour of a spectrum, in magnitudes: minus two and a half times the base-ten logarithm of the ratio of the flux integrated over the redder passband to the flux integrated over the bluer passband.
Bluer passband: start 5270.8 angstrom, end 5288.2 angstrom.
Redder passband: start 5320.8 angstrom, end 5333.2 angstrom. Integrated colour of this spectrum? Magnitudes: 0.39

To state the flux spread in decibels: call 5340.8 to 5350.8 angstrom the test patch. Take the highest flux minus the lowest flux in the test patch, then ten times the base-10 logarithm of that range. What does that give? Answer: 1.9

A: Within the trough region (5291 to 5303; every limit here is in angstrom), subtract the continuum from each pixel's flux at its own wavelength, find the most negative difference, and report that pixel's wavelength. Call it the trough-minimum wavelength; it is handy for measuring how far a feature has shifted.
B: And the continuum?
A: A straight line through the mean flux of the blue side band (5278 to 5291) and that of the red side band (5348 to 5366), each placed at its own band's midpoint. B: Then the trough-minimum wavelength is 5302.0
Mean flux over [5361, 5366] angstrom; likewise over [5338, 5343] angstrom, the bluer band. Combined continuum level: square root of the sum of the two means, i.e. 6.21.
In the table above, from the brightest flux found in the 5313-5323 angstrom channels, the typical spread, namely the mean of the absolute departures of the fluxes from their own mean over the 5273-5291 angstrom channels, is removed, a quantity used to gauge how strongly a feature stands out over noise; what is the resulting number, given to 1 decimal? 19.7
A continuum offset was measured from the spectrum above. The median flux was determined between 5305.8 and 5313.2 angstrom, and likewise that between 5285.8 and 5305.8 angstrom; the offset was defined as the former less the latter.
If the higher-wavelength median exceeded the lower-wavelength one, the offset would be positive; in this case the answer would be 1.5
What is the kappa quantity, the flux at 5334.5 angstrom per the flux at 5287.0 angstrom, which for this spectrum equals 0.92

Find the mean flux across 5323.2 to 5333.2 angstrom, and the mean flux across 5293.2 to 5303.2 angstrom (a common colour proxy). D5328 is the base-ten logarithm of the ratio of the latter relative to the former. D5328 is 0.018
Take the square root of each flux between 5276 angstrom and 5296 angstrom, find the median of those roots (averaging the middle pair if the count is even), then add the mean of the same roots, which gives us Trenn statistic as 8.77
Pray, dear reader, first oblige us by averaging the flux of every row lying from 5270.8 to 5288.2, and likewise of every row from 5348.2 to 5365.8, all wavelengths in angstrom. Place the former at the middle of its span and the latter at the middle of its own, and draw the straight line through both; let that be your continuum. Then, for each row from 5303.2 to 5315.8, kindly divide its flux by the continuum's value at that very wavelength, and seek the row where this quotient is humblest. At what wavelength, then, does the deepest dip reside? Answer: 5304.5 angstrom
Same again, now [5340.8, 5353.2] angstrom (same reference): 5347.0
